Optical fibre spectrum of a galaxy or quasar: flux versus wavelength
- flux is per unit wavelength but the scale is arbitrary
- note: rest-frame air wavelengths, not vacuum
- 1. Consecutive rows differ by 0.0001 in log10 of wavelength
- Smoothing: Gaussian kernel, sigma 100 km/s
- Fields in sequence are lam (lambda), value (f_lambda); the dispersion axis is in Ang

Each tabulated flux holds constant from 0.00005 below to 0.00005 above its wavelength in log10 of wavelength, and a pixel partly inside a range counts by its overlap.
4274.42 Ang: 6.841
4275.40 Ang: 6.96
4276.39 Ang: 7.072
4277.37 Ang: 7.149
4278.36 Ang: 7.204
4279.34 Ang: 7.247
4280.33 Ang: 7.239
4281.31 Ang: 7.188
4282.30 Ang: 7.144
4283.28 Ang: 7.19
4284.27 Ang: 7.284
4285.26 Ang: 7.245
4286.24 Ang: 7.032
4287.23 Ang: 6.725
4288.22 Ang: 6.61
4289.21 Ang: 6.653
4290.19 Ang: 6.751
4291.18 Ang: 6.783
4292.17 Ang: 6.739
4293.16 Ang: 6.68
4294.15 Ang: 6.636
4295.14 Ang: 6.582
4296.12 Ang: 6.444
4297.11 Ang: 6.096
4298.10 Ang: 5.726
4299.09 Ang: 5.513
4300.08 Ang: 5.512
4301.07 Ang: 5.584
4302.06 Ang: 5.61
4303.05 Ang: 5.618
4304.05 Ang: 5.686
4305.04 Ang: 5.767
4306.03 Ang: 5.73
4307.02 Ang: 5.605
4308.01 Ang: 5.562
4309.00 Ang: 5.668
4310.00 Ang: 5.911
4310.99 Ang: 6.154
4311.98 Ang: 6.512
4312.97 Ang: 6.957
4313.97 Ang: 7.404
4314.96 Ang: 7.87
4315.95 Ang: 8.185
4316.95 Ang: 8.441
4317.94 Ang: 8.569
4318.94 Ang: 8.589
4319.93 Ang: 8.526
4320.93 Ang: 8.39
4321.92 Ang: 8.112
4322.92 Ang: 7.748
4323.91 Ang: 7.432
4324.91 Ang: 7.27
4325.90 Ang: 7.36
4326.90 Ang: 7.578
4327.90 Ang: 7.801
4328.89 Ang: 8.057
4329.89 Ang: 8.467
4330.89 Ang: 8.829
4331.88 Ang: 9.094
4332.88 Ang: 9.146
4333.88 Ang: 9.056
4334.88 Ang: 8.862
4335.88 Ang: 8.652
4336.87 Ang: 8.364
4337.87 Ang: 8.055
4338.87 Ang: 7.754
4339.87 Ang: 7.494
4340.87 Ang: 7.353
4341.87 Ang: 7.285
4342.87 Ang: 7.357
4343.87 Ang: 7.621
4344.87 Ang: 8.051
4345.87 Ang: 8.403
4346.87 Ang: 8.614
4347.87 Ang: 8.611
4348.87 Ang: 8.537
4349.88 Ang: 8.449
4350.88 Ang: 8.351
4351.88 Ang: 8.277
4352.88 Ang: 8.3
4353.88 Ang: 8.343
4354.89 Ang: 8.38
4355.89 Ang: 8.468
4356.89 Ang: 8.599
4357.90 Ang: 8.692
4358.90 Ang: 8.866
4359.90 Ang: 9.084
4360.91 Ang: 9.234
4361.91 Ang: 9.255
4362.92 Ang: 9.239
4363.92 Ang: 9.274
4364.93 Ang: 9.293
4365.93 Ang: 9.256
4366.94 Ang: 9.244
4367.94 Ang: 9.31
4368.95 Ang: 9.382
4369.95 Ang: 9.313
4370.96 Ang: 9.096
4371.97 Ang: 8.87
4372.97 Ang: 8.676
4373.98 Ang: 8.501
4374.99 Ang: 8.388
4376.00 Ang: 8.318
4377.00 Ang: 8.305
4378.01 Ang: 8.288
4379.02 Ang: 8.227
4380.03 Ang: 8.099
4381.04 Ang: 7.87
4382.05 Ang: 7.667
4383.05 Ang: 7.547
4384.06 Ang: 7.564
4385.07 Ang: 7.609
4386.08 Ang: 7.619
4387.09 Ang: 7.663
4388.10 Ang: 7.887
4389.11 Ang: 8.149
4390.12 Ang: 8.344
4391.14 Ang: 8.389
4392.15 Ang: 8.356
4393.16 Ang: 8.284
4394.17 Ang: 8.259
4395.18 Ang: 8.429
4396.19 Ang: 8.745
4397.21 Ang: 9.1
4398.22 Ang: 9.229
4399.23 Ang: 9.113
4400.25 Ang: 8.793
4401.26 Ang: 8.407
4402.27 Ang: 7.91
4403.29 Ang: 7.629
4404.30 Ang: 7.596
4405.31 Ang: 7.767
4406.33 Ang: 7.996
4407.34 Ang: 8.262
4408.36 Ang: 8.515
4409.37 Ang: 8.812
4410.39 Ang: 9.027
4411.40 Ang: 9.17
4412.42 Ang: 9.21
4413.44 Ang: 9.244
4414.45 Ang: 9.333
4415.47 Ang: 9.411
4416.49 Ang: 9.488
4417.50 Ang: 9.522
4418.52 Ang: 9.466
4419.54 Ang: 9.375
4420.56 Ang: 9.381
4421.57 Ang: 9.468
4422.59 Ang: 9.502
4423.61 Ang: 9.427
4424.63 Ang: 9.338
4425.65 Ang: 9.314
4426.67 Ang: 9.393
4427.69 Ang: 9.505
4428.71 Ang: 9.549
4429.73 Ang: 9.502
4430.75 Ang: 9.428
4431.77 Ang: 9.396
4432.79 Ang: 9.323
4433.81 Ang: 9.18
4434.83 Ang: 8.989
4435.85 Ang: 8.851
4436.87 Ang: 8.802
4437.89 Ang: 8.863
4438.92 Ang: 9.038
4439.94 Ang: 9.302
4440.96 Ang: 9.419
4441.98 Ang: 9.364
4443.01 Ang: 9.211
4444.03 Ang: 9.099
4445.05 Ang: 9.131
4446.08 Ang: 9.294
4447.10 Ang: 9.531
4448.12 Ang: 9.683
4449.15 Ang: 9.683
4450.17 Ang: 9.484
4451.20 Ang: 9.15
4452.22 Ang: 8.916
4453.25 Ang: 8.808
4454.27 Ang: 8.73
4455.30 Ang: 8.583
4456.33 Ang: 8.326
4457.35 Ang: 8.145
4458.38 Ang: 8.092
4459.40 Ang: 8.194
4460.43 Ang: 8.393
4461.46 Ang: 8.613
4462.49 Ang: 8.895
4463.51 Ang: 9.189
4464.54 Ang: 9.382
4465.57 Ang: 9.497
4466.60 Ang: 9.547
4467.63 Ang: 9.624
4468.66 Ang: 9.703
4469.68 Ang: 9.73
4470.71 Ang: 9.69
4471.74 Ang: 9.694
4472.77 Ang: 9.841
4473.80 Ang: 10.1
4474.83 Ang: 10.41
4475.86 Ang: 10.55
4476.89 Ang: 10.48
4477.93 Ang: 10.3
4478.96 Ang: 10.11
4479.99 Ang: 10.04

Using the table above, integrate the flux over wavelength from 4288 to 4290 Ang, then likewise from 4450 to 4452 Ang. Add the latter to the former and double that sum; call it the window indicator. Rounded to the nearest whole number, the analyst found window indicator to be 64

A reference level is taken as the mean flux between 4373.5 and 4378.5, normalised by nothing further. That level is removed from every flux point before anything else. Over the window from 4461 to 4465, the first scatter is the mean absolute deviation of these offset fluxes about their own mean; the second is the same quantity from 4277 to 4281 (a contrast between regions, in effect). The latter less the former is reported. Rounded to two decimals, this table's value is -0.23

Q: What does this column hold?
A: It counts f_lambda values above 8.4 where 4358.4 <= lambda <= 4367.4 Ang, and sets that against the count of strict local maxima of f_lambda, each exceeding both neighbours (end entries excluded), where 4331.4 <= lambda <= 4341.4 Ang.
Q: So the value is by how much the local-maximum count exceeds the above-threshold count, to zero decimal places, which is -8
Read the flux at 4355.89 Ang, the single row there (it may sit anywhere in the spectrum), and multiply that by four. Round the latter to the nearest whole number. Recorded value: 34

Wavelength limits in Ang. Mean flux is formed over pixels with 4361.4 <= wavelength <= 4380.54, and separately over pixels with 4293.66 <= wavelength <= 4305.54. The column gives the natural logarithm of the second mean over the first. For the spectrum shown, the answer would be -0.41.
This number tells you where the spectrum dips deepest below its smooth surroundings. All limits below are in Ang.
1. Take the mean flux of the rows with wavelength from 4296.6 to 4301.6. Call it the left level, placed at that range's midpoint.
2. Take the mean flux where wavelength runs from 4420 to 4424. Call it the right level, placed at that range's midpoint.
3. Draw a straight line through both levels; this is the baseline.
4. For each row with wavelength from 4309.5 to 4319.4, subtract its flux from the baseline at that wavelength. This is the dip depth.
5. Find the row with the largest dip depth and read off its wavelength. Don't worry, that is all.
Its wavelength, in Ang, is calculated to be 4310.00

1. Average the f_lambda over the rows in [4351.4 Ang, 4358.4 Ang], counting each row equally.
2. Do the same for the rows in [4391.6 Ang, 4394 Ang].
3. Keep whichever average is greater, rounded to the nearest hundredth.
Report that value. 8.44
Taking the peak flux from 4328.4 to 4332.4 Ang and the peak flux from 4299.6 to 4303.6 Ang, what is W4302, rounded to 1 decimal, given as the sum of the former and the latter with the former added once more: 23.8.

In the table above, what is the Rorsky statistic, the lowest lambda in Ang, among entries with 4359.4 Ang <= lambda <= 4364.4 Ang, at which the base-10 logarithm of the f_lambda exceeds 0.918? 4359.90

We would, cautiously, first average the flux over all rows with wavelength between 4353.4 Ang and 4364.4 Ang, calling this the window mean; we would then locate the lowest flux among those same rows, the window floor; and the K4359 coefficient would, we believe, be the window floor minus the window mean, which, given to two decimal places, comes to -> -0.51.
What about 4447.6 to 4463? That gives -0.69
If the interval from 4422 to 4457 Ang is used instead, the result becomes -0.88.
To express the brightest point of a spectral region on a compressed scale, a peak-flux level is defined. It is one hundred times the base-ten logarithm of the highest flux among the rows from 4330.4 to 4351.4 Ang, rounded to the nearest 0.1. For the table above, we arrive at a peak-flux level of 96.1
